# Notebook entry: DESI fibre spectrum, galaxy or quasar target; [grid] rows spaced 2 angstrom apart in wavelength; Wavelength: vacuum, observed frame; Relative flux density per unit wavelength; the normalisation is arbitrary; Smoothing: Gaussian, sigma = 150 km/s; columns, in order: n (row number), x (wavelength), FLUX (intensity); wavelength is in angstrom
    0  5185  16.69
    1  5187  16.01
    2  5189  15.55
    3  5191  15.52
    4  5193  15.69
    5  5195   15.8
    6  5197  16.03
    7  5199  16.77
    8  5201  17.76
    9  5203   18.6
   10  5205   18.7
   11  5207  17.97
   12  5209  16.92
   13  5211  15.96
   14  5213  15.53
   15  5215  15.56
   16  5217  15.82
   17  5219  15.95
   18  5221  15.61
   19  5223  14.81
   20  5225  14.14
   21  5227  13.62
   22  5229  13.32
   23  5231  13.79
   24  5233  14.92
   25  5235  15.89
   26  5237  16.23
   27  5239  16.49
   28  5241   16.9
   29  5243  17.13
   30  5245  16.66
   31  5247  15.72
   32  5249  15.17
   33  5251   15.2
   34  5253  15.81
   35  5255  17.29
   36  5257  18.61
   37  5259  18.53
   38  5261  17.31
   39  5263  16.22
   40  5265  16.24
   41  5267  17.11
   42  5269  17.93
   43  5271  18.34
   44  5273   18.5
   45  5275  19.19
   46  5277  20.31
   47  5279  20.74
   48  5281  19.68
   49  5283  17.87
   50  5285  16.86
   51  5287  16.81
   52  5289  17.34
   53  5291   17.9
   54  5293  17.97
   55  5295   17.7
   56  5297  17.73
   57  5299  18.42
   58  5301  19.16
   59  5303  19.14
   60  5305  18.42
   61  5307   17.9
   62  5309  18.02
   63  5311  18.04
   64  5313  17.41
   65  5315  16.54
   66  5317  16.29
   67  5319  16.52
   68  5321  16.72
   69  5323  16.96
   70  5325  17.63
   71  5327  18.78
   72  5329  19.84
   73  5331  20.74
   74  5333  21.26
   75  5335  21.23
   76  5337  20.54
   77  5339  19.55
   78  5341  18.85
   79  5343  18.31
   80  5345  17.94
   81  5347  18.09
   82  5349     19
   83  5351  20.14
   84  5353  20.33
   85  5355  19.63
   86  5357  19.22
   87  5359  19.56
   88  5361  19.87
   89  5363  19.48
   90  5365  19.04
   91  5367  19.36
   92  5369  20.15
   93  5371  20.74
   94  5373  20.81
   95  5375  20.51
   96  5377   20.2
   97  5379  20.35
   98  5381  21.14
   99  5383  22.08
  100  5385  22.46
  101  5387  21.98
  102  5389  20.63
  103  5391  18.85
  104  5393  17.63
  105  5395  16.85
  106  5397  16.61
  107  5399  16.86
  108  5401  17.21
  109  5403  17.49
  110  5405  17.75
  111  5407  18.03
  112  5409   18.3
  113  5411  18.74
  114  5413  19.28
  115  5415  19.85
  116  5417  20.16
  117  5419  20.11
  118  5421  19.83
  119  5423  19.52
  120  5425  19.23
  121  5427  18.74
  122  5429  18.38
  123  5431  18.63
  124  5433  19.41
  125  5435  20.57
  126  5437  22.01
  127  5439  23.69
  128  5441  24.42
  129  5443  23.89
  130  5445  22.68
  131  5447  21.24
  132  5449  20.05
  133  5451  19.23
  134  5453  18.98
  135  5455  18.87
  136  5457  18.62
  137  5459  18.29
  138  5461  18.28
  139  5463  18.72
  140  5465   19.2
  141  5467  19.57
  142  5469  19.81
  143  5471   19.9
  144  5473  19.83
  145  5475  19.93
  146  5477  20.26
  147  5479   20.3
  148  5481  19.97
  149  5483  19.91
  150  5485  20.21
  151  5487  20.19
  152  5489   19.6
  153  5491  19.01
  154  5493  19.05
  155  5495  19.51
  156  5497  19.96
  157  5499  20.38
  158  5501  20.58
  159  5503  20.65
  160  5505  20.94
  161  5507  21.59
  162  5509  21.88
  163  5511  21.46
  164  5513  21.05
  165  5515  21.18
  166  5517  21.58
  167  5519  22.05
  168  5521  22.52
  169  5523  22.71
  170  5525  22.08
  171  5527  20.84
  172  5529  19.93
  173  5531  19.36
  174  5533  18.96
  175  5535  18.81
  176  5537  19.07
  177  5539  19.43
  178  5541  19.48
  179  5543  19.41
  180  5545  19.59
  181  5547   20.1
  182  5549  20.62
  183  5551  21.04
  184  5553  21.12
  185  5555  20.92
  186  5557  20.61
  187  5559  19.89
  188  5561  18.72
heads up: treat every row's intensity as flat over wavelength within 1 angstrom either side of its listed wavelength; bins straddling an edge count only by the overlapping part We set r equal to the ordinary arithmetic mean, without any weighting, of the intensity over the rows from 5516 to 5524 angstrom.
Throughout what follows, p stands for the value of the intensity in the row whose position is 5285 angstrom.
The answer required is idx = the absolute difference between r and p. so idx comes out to 5.4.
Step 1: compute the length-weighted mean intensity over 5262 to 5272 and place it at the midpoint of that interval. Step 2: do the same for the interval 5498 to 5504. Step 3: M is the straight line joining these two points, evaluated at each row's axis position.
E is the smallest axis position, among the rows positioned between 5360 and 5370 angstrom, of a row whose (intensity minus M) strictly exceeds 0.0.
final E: 5361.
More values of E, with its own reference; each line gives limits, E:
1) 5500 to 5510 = 5501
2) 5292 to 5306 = 5293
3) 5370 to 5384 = 5371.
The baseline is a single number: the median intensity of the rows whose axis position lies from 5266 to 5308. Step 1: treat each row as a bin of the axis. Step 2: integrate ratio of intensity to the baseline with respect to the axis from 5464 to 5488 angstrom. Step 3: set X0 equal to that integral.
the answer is 26.6 angstrom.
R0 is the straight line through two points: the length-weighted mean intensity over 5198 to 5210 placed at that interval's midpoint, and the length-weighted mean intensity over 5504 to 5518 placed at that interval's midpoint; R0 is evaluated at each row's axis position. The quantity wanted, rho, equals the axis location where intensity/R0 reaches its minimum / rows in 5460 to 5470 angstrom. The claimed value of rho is 5461 angstrom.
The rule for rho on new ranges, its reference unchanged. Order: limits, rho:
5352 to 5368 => 5365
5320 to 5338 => 5321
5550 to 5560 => 5559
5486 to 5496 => 5491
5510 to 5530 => 5529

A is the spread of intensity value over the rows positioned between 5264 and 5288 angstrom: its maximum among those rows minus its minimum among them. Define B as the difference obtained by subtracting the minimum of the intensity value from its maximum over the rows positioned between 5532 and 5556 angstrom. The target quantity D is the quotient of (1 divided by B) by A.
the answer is 0.10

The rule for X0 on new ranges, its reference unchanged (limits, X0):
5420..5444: 27.6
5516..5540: 27.5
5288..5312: 24.2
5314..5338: 24.8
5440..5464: 27.1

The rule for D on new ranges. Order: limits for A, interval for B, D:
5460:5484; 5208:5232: 0.14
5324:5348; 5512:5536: 0.07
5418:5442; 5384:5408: 0.03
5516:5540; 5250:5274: 0.08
